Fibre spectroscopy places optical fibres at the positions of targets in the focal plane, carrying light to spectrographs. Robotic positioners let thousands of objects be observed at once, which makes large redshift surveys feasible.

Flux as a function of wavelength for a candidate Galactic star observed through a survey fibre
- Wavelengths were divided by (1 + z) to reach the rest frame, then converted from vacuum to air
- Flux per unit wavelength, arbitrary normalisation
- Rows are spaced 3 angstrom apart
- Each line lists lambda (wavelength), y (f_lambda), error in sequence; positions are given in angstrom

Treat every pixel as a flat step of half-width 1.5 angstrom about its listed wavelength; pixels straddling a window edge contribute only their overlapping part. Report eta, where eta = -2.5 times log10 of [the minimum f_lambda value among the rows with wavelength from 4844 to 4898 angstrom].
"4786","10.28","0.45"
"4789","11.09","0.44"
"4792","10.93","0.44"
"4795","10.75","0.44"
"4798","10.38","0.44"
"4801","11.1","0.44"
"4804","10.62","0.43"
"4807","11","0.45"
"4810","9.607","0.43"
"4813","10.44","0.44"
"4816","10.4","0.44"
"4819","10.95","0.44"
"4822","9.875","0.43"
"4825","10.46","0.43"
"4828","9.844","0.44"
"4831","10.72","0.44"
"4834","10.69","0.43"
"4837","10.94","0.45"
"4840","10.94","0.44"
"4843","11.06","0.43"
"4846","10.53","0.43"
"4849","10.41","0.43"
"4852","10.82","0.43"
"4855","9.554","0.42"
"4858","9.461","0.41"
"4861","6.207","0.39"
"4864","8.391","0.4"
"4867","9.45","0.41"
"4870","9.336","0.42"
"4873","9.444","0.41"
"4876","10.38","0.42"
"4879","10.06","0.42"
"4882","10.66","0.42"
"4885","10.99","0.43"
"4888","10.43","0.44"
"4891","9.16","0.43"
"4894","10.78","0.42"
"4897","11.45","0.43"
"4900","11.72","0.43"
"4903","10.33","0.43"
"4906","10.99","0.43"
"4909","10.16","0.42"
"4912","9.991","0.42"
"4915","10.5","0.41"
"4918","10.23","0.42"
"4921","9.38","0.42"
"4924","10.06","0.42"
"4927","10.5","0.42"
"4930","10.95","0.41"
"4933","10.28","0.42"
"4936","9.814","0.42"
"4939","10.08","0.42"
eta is -1.982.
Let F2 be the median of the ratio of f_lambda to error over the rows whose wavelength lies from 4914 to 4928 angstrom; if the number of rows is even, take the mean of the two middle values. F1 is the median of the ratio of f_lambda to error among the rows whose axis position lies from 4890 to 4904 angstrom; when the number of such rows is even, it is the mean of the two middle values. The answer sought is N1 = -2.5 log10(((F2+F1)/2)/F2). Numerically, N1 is -0.029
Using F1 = 25.7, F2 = 24.4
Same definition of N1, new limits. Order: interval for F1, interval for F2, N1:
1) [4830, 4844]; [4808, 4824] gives -0.028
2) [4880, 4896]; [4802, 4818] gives -0.037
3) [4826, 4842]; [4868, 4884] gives -0.009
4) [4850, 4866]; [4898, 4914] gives 0.033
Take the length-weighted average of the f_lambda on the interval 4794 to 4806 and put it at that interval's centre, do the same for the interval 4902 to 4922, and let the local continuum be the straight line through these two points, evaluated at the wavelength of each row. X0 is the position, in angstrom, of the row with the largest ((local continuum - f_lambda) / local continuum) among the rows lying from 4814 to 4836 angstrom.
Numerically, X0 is 4828 angstrom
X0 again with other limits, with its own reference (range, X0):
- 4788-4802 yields 4798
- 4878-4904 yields 4891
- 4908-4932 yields 4921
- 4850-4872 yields 4861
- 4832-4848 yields 4846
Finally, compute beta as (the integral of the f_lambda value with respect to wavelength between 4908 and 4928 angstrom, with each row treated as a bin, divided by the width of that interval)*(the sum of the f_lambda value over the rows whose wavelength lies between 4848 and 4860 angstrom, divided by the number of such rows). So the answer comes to 102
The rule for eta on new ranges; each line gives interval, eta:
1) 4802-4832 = -2.456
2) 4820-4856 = -2.450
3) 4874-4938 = -2.405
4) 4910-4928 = -2.431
